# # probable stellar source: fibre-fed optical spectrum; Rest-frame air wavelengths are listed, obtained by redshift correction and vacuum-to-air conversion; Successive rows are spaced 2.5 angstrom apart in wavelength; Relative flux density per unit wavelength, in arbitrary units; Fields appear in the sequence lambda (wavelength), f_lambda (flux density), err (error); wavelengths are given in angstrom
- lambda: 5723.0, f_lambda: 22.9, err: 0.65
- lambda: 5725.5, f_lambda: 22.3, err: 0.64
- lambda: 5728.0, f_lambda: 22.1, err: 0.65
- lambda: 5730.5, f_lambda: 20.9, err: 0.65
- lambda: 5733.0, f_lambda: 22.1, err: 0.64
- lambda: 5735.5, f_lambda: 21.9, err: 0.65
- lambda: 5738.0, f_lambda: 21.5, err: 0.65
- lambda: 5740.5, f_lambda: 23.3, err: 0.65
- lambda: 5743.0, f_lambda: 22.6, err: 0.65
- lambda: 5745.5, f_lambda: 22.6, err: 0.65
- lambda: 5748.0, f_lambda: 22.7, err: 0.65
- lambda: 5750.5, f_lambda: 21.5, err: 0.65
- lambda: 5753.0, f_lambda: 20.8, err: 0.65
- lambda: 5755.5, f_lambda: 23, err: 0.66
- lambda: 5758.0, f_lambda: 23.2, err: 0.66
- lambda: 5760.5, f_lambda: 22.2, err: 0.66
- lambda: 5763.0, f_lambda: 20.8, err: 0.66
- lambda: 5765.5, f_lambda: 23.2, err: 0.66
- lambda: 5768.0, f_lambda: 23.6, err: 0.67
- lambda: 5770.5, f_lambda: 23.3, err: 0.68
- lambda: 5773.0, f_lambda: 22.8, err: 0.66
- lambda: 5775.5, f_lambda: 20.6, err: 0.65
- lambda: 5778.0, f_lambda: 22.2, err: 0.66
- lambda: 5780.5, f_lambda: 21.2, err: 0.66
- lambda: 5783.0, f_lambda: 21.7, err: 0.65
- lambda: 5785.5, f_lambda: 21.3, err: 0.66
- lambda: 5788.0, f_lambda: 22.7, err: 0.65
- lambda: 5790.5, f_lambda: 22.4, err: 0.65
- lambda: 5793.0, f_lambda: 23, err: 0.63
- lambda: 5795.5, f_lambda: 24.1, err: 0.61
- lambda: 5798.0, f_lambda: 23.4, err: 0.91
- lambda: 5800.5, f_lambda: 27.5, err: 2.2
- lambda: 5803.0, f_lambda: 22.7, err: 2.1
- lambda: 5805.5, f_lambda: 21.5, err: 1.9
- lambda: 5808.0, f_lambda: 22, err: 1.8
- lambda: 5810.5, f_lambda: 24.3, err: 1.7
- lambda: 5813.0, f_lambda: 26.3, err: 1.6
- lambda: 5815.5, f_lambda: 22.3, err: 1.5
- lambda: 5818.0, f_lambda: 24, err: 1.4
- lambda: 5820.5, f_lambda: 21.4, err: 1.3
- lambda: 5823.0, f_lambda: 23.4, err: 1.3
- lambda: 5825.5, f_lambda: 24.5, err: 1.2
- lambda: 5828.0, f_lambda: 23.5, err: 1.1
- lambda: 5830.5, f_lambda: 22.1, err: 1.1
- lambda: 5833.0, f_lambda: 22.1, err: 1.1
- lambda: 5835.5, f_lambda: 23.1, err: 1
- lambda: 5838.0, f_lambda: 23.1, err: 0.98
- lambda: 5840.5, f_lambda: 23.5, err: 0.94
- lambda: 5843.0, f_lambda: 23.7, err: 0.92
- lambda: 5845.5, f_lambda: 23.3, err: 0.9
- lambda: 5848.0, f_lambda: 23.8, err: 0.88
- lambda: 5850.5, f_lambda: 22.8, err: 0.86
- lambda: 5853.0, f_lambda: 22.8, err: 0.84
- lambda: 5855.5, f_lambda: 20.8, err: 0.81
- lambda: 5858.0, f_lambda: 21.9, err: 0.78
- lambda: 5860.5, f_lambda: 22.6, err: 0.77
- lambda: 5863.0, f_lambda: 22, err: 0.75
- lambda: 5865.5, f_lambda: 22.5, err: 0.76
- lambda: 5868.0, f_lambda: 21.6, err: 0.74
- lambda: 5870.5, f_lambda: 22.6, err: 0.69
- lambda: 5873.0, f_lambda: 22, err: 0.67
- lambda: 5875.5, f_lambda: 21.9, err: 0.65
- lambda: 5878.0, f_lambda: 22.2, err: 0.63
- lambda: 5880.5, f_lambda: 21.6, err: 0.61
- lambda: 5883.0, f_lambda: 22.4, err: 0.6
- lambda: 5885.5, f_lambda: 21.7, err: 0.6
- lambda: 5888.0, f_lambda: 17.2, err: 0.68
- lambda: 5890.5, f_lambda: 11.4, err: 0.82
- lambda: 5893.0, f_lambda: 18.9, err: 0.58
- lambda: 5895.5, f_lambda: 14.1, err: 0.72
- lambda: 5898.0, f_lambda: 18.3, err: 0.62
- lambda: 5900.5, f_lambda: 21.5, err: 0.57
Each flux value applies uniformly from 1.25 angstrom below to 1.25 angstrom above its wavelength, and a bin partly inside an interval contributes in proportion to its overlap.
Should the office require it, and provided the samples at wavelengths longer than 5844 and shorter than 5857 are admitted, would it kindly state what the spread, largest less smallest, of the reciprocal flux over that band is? 0.0061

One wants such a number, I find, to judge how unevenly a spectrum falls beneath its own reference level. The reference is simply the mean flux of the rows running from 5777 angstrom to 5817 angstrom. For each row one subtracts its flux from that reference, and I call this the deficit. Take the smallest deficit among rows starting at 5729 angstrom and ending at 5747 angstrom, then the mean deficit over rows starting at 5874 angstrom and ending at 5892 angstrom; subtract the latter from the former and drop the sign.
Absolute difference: 3.5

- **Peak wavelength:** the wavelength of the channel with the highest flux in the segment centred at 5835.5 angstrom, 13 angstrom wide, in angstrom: 5840.5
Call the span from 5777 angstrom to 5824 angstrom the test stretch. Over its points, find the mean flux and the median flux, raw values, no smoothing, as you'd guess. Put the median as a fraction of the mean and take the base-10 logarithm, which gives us -0.006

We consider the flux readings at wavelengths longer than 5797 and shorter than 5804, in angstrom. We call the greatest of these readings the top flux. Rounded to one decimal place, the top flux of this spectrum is 27.5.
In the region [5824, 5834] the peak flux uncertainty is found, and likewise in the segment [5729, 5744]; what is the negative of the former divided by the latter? -1.8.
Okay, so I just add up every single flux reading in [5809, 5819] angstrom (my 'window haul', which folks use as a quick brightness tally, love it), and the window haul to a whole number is 97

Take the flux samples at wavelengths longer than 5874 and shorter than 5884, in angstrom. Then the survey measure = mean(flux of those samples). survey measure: 22.0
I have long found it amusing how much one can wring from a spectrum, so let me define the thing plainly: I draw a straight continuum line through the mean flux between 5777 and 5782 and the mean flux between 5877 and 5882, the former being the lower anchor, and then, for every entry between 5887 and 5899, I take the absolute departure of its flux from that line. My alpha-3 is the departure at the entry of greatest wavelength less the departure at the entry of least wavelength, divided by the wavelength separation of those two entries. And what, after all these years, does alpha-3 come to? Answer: -0.11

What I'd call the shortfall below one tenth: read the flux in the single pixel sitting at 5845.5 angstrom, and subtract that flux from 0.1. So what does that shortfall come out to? -23.2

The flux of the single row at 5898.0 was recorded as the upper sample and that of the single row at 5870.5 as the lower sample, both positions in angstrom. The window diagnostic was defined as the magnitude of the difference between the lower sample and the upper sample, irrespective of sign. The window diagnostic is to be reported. 4.3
